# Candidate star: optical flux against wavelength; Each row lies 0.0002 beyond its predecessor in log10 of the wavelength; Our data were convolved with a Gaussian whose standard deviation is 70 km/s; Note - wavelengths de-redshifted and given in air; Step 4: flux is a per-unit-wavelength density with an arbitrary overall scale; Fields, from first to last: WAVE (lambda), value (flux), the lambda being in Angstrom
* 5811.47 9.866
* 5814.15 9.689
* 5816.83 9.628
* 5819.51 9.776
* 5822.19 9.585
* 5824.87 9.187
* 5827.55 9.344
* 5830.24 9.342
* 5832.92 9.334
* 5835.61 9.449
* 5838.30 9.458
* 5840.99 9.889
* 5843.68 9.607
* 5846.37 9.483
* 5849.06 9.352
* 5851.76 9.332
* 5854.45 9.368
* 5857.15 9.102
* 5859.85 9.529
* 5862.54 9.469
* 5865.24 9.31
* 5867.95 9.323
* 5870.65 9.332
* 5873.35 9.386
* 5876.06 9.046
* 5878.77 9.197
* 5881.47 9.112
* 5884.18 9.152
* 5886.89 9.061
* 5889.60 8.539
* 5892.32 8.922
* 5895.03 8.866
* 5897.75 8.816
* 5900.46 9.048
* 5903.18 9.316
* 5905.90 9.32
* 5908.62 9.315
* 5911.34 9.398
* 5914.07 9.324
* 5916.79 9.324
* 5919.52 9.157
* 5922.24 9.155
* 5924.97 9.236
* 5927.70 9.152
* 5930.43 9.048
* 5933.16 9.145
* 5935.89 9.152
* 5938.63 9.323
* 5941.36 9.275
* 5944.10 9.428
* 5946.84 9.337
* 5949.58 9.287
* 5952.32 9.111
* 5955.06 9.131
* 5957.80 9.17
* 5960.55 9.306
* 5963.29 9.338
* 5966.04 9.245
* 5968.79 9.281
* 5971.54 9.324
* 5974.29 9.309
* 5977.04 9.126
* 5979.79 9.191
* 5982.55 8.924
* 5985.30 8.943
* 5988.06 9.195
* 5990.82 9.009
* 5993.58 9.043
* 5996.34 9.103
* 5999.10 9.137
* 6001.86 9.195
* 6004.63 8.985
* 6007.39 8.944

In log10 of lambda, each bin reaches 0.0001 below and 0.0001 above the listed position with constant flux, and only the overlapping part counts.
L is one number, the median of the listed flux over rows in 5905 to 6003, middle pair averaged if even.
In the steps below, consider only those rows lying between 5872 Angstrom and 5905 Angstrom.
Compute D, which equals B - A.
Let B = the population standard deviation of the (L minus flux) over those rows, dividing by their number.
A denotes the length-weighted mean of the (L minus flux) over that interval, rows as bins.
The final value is 0.07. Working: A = 0.2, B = 0.22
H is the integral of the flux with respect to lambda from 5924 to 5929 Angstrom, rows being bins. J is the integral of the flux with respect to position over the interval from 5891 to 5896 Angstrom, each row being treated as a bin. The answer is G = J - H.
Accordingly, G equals -1.4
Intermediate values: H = 45.9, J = 44.5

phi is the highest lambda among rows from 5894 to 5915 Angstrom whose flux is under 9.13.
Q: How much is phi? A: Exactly 5900.46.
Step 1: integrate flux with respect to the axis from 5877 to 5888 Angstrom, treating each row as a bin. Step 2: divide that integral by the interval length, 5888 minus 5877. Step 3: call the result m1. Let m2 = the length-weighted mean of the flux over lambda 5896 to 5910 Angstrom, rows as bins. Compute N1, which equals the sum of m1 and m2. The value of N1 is 18.3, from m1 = 9.13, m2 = 9.16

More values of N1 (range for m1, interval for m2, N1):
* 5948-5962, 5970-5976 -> 18.5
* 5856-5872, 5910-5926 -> 18.6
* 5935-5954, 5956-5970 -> 18.5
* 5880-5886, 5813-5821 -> 18.8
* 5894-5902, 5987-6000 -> 18.0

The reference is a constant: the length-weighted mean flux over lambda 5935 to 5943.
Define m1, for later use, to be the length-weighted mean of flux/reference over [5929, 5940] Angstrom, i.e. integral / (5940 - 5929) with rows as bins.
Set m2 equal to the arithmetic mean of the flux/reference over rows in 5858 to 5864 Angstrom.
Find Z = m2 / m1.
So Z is 1.04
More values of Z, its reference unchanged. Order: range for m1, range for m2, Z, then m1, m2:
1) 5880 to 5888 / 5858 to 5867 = 1.03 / 0.99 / 1.02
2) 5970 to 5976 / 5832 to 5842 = 1.02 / 1.01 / 1.03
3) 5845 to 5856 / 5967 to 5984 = 0.98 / 1.01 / 0.99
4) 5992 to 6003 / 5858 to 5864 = 1.04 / 0.99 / 1.03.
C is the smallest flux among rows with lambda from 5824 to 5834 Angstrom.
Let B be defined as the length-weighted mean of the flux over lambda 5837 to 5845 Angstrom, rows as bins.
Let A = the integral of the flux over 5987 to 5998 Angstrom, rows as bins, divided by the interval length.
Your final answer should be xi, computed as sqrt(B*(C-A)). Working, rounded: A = 9.09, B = 9.65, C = 9.187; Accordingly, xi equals 1.0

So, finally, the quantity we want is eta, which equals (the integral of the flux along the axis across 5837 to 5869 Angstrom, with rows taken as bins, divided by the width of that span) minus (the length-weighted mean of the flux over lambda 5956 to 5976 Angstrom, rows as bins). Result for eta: 0.2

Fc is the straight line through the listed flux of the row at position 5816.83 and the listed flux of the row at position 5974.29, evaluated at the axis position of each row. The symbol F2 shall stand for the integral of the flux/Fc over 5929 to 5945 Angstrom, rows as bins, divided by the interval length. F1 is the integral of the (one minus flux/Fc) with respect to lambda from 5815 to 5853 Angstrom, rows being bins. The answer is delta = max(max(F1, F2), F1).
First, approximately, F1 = 0.4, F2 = 0.983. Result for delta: 1.0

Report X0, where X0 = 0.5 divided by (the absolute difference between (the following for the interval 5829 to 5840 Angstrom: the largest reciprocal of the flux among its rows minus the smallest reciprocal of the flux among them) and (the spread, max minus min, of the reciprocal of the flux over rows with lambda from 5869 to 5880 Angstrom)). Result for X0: 192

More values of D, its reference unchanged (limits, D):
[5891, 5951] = 0.17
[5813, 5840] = 0.46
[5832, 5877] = 0.39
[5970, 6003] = 0.05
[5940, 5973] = 0.16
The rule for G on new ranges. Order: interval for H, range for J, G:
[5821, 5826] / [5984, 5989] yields -1.7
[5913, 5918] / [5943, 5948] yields 0.2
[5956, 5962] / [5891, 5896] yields -10.9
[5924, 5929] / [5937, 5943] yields 9.8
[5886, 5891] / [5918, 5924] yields 11.2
